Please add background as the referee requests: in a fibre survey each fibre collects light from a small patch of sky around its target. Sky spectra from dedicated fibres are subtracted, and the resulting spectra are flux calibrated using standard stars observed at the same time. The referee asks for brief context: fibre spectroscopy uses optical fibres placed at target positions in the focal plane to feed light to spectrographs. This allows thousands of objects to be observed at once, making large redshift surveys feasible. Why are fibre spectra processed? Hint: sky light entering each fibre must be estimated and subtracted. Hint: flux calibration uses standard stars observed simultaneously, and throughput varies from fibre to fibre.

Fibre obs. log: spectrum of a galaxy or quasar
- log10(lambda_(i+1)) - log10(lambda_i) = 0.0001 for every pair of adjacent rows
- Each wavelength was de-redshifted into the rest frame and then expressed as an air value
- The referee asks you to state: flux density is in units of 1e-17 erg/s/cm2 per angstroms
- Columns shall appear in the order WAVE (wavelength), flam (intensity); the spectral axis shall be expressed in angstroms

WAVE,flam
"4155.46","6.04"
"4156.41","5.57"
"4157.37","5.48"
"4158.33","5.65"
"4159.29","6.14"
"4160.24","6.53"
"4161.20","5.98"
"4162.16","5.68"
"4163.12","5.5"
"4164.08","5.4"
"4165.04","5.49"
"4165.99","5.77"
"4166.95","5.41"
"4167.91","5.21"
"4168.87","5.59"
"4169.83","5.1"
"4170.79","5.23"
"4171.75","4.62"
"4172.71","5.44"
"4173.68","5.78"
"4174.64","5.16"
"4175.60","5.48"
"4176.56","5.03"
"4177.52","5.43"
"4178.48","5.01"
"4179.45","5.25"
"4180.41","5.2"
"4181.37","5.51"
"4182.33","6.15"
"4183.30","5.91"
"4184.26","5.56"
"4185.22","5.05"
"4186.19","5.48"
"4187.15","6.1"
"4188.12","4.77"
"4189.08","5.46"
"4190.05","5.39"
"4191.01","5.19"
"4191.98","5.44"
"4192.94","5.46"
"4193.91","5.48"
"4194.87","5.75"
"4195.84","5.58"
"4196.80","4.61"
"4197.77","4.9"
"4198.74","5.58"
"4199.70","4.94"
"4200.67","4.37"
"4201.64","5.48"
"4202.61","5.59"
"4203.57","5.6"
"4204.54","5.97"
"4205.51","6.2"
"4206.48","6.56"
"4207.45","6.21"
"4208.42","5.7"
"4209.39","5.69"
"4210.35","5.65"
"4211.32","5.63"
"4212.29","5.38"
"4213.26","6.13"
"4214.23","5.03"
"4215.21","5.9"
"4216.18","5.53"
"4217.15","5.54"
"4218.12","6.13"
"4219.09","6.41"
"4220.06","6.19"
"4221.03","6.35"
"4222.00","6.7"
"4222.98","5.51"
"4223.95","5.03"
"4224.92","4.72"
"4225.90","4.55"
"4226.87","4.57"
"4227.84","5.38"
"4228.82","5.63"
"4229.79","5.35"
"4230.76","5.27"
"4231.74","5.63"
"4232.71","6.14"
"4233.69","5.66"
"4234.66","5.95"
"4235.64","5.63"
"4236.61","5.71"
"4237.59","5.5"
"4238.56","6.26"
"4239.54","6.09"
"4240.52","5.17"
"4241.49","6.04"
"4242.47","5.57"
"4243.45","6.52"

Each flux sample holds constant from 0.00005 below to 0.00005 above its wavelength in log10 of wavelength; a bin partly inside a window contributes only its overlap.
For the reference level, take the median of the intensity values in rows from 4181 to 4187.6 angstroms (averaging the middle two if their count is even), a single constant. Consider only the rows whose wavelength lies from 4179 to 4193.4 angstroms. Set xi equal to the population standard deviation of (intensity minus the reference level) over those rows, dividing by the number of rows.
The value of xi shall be 0.36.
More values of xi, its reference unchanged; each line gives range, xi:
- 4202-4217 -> 0.37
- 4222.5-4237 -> 0.46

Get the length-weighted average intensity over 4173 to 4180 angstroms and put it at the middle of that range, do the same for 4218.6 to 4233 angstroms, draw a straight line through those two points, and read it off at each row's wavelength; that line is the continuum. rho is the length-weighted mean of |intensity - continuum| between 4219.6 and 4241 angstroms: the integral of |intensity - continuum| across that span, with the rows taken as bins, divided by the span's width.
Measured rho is 0.44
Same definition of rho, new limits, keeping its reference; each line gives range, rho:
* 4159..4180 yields 0.35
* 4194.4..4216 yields 0.42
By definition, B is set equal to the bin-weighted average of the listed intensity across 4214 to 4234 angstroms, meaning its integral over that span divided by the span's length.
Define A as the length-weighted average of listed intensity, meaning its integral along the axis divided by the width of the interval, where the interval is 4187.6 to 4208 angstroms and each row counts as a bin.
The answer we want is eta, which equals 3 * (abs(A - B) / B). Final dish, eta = 0.07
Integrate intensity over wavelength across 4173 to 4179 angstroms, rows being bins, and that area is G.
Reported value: 31.9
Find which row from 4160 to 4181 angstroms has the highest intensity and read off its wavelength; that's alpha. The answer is 4160.24 angstroms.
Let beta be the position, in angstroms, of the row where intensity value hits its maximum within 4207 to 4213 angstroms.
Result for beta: 4207.45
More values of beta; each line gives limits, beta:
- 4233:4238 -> 4234.66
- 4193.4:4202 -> 4194.87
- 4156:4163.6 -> 4160.24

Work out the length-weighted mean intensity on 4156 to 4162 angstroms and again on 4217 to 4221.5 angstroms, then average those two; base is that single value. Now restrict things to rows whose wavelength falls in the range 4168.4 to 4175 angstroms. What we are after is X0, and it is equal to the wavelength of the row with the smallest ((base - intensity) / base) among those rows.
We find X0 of 4173.68 angstroms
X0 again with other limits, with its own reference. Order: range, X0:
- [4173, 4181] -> 4173.68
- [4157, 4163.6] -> 4160.24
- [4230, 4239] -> 4238.56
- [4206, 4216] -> 4206.48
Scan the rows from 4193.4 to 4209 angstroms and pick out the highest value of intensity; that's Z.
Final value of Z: 6.56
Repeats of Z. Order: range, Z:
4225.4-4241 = 6.26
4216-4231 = 6.7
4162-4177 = 5.78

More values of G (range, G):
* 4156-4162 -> 35.3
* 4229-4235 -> 34.0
